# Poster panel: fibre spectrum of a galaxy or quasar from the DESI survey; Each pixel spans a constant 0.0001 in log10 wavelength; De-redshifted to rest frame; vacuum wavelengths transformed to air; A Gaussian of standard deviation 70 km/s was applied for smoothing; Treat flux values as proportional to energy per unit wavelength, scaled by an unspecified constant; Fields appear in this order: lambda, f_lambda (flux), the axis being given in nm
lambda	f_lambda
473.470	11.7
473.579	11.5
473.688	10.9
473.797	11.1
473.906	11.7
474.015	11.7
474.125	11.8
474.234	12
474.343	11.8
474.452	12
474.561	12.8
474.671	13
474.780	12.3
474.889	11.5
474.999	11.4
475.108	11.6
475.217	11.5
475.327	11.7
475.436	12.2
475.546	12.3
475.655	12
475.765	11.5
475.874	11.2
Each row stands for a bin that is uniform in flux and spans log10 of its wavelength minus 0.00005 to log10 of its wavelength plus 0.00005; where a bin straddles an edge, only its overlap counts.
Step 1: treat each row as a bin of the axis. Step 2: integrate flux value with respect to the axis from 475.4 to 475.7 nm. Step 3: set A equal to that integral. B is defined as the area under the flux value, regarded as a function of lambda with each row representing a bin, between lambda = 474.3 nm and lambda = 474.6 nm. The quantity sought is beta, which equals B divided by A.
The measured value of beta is 1.00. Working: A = 3.65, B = 3.66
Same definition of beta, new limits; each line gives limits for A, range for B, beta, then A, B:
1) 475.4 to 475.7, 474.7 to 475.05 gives 1.13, 3.65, 4.14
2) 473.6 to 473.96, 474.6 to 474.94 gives 1.03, 4.06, 4.18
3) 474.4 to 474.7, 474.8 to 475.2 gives 1.23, 3.77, 4.63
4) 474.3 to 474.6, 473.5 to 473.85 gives 1.07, 3.66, 3.92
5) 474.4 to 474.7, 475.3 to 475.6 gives 0.96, 3.77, 3.63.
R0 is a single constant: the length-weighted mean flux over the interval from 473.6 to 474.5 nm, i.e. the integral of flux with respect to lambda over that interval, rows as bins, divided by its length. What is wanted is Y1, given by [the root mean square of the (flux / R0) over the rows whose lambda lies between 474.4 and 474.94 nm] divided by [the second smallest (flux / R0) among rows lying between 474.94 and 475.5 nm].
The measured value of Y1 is 1.07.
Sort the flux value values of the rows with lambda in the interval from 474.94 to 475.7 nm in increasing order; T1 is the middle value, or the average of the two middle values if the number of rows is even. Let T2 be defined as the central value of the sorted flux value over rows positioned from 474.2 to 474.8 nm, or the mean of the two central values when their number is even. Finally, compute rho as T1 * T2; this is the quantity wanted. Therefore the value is 142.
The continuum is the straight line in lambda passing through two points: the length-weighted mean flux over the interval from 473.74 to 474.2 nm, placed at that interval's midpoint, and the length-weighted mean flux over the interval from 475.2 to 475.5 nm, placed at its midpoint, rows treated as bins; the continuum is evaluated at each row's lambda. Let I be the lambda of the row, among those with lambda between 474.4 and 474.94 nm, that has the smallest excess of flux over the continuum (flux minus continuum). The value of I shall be 474.889 nm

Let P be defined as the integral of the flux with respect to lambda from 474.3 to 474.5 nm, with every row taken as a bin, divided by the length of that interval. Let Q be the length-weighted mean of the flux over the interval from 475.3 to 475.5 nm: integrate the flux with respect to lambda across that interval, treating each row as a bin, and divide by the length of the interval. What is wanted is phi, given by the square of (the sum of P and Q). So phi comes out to 572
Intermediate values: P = 11.9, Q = 12.0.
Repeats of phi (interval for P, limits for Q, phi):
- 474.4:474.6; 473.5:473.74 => 559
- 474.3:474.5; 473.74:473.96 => 544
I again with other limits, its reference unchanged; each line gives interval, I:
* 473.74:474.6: 473.797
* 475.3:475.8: 475.765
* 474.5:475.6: 474.999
